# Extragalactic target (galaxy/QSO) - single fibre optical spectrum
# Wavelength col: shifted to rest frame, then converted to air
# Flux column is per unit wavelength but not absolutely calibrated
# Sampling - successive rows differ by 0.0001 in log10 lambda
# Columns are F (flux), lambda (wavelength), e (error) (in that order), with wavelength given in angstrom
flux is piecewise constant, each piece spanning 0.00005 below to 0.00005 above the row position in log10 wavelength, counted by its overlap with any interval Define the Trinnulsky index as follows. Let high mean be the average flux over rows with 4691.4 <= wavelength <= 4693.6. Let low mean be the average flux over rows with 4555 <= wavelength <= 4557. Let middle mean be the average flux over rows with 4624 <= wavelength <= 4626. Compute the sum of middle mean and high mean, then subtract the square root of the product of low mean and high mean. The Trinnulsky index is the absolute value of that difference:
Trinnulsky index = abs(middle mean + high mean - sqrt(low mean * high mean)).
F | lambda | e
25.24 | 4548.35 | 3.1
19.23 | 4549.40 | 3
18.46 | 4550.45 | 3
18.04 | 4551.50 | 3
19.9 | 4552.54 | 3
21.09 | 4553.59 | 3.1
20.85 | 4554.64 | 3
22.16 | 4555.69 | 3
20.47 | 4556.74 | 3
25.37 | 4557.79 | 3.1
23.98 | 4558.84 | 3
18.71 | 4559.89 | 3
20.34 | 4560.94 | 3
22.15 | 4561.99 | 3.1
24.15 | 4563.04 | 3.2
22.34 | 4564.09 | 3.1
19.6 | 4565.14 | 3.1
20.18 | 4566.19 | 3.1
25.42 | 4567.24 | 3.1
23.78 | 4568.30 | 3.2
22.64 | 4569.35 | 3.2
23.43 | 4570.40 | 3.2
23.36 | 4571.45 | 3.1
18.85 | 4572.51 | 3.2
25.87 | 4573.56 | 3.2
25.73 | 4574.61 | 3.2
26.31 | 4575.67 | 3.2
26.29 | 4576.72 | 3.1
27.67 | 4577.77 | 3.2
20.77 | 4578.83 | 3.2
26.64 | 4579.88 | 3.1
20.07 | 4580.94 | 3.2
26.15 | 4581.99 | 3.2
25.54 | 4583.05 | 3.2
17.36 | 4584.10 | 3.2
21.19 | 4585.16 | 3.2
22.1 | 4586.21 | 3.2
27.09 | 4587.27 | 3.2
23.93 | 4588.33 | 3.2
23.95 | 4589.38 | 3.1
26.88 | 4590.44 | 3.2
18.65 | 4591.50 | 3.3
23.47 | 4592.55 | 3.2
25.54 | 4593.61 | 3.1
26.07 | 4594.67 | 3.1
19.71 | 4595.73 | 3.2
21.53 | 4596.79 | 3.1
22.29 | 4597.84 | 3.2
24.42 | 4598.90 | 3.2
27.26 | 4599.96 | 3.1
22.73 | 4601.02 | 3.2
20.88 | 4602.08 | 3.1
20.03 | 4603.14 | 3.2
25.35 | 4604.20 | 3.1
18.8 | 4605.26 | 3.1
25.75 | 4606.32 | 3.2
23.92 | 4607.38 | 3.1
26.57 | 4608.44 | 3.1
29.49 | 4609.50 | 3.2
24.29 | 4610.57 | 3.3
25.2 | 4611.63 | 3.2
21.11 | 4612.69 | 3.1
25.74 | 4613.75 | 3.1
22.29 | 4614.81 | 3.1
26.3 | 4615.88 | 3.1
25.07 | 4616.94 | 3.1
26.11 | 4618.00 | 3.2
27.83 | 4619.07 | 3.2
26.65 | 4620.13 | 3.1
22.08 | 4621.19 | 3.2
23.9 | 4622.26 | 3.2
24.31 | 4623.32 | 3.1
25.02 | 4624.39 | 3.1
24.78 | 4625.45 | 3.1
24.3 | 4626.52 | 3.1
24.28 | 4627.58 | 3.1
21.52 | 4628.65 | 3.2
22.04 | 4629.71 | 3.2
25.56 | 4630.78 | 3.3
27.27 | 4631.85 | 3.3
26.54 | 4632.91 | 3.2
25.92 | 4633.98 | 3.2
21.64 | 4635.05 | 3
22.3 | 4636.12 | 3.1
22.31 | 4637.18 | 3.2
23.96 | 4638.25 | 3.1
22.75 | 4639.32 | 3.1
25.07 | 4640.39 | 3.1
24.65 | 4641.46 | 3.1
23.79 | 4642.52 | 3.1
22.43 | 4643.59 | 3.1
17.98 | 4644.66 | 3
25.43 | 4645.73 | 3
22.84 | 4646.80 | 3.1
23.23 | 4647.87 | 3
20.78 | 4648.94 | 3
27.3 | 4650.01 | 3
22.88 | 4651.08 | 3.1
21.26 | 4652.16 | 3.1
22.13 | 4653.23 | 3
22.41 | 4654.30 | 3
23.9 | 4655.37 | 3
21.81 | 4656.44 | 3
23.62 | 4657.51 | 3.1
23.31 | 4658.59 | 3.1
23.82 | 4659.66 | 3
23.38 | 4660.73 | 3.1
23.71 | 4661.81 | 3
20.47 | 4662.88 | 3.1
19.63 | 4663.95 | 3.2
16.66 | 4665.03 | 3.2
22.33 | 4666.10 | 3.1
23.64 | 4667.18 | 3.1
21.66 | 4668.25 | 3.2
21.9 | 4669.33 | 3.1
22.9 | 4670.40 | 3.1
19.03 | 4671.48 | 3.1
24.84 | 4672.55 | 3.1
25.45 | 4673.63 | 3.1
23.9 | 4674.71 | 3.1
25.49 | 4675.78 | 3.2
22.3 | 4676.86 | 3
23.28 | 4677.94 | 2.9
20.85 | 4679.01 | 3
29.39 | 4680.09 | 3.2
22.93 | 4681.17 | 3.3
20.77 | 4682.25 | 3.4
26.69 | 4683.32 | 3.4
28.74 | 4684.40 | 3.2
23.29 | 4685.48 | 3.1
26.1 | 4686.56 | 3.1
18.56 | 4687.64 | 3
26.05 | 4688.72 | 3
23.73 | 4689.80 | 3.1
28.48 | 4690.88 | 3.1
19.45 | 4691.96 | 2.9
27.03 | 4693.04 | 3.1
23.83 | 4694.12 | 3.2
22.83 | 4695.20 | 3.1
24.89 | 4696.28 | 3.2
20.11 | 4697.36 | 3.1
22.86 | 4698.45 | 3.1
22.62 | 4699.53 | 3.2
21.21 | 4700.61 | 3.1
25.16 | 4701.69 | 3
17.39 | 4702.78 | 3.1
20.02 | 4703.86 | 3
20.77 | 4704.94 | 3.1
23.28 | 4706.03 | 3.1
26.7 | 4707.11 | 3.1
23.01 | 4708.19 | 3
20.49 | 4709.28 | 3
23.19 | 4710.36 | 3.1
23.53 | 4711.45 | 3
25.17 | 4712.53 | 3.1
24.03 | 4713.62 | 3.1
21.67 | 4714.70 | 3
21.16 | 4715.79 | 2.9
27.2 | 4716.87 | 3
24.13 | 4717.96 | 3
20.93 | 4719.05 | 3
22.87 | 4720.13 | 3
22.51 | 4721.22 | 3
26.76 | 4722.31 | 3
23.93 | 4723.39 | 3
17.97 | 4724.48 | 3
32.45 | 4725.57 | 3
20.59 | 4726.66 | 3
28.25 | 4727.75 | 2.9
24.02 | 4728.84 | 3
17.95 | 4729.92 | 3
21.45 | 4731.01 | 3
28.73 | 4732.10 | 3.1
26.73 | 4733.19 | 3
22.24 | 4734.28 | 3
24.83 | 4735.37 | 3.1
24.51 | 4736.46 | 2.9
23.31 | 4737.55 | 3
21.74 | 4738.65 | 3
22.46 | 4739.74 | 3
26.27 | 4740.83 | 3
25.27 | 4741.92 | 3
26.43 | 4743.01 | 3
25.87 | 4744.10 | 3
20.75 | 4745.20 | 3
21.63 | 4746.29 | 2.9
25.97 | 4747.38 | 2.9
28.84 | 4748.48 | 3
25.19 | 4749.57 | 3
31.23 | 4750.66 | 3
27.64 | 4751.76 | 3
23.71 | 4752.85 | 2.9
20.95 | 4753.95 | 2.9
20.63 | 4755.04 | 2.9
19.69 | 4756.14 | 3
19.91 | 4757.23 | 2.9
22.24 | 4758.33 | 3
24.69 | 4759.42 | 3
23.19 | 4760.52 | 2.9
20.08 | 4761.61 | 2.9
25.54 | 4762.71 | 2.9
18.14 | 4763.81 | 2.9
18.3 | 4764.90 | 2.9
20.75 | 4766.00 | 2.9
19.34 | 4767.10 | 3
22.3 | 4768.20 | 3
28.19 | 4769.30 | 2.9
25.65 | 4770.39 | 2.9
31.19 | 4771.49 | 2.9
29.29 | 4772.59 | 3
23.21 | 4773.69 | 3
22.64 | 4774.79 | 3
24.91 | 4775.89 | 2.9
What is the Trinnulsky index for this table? 26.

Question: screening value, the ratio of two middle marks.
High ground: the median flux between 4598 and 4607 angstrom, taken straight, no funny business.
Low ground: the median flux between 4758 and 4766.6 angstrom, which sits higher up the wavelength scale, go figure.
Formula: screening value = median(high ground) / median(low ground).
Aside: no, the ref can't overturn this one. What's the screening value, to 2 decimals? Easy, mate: 1.10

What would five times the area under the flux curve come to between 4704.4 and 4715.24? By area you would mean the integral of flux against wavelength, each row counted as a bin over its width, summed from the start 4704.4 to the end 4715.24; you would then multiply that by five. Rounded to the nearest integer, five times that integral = 1257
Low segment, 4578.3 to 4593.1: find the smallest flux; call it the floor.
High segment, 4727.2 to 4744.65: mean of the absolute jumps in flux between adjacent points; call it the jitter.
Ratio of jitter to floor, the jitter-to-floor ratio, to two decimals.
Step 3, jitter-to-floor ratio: 0.16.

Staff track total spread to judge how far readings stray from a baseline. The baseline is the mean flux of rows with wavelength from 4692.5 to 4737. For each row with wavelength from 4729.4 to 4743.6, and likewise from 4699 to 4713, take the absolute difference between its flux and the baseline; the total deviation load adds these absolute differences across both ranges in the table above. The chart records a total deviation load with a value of 56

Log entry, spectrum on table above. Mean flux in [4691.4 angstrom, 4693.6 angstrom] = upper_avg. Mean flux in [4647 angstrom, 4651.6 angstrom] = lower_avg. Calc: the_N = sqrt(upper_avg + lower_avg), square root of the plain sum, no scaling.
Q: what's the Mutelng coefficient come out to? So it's 6.84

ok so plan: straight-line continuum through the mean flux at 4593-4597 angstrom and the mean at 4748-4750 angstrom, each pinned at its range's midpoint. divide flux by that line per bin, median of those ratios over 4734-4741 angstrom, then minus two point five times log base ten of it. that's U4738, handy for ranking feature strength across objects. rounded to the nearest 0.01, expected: 0.15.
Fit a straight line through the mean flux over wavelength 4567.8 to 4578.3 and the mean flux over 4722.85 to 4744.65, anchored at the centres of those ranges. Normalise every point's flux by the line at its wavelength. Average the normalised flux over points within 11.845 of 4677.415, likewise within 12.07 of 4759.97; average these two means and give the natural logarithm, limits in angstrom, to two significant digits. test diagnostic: -0.029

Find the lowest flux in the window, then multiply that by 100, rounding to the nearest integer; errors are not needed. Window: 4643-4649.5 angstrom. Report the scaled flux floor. 1798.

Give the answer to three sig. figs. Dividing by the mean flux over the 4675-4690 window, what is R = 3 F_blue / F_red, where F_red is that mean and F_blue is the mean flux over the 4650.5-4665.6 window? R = 2.74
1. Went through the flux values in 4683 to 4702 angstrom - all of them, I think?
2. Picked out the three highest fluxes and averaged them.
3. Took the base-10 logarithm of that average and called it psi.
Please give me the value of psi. 1.45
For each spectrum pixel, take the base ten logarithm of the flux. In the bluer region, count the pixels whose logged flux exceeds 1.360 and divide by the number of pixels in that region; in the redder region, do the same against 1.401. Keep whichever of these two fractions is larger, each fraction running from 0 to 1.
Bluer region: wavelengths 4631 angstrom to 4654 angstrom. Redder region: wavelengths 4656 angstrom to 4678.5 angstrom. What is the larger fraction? 0.48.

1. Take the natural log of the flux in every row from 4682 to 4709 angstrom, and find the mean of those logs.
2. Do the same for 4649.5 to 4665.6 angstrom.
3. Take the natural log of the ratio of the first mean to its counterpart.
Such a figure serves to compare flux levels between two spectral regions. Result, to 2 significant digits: 0.012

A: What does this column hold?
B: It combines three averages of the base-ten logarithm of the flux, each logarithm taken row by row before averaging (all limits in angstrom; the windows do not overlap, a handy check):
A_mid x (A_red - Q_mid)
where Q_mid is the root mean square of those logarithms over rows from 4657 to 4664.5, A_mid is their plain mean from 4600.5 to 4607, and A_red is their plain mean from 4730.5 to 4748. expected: 0.041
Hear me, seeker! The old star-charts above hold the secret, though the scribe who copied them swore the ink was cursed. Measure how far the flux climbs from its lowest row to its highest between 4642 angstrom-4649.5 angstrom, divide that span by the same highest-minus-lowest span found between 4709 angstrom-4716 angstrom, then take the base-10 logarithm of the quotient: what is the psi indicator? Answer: 0.20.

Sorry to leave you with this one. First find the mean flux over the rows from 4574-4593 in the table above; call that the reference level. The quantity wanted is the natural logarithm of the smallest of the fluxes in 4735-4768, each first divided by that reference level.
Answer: -0.275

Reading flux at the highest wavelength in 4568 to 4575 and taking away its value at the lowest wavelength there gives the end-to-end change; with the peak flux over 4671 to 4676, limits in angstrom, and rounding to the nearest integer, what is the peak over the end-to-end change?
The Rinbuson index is 13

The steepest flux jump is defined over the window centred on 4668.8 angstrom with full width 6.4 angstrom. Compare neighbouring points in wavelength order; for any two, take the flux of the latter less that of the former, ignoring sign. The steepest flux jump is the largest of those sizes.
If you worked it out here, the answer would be 3.9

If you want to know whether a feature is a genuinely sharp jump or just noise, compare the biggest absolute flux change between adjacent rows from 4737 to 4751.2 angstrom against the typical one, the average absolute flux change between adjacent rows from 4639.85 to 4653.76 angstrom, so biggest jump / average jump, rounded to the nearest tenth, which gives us 2.2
